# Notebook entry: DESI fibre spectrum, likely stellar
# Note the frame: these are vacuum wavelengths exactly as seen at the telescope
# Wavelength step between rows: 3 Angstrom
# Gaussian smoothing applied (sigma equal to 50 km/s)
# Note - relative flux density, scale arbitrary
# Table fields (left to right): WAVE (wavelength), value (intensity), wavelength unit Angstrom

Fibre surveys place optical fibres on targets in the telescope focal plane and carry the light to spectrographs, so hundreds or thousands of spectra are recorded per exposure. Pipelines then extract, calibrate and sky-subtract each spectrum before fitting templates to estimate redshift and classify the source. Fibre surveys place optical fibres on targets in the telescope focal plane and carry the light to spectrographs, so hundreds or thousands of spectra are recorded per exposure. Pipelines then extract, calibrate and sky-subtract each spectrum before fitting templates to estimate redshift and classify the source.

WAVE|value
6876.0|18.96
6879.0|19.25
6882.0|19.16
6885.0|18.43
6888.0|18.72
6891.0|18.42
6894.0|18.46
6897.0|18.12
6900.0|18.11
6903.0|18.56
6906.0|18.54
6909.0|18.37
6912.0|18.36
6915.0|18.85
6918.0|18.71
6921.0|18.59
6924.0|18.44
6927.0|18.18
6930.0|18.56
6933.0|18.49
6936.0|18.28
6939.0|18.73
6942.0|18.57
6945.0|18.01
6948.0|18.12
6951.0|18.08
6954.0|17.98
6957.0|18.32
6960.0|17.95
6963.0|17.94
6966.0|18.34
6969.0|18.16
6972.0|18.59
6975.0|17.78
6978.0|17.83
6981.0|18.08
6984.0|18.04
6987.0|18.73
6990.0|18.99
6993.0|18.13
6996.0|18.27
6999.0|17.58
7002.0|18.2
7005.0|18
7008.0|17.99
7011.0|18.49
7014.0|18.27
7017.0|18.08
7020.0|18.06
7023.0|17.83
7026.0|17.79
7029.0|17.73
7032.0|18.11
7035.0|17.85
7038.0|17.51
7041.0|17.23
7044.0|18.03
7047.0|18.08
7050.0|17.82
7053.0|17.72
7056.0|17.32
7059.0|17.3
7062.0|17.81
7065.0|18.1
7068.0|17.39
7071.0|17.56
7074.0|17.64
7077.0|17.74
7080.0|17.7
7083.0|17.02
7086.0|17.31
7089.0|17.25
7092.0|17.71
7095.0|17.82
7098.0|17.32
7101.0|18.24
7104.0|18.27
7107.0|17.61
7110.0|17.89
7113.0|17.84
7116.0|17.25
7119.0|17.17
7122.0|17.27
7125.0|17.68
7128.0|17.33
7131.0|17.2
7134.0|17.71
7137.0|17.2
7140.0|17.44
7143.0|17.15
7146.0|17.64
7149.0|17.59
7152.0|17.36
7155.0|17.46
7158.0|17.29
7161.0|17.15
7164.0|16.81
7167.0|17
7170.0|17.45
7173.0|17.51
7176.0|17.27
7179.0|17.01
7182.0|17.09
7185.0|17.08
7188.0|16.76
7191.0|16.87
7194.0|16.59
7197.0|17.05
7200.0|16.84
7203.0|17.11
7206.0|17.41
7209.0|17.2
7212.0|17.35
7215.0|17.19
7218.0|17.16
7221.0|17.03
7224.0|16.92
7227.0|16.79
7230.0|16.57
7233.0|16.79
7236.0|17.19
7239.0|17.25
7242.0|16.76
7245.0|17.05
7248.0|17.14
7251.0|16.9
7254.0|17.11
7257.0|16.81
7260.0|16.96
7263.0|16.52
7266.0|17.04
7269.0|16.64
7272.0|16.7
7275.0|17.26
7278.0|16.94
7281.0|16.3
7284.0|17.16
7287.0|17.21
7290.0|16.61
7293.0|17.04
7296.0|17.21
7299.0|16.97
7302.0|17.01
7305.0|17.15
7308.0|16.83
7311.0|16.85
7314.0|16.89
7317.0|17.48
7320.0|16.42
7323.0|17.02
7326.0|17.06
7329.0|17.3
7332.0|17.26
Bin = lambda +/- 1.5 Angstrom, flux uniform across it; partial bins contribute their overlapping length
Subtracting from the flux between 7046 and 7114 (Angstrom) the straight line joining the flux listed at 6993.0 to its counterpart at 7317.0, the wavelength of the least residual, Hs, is 7083.0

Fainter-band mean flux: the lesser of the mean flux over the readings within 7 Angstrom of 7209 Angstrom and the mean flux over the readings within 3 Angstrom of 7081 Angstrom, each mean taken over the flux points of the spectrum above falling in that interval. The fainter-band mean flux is 17.3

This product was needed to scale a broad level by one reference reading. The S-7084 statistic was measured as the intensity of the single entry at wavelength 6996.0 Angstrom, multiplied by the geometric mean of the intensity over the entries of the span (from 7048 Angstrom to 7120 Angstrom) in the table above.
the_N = 322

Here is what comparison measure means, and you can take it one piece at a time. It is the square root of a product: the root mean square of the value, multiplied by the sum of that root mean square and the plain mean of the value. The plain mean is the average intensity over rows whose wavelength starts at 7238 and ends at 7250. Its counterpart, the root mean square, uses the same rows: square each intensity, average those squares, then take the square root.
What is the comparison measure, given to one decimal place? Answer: 24.1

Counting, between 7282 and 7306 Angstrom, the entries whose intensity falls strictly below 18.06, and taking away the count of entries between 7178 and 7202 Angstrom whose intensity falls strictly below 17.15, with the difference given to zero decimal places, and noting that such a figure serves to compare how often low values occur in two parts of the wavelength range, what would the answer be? 0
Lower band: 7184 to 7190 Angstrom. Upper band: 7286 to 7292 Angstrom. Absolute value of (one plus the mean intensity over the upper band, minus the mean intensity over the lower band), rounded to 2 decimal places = 0.99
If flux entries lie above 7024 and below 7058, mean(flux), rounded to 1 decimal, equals 17.7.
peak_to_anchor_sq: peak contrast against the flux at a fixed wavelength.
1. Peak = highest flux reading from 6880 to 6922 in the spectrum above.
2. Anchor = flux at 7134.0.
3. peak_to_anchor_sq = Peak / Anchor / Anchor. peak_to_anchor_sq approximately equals 0.0611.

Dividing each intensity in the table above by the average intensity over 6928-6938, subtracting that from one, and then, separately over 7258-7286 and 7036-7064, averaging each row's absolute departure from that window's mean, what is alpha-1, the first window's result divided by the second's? 0.96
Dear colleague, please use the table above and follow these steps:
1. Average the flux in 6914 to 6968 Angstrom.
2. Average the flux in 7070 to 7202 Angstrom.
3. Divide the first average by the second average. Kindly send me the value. 1.06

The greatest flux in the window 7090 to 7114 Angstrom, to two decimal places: 18.27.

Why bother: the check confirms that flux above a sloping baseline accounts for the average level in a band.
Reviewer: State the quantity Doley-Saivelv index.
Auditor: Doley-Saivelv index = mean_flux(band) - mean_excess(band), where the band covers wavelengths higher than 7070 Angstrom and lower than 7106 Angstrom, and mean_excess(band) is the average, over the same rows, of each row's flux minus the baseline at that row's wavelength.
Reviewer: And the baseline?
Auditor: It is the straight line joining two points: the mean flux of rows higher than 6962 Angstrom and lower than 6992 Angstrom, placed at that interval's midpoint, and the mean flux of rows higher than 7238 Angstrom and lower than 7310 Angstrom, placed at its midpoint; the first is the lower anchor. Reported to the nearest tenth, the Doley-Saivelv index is 17.8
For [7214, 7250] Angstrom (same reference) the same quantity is 17.1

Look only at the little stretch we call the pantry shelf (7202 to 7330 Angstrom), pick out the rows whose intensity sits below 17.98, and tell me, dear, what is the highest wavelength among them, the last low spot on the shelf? 7329.0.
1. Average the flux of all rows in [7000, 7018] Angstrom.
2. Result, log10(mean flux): 1.26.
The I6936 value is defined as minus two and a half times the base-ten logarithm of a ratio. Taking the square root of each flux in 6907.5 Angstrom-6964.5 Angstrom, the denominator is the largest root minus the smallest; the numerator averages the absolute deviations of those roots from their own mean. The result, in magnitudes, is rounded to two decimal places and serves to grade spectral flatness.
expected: 1.47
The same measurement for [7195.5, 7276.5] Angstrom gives 1.63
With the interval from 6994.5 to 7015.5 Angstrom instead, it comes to 1.54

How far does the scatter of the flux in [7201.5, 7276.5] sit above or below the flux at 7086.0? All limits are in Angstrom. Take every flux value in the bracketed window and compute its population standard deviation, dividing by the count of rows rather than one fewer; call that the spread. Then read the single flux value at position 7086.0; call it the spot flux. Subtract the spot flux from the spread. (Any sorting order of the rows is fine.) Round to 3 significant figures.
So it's -17.1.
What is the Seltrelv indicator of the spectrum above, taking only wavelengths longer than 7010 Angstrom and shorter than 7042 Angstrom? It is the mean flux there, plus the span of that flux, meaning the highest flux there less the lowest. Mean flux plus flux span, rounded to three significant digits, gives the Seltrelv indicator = 19.2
